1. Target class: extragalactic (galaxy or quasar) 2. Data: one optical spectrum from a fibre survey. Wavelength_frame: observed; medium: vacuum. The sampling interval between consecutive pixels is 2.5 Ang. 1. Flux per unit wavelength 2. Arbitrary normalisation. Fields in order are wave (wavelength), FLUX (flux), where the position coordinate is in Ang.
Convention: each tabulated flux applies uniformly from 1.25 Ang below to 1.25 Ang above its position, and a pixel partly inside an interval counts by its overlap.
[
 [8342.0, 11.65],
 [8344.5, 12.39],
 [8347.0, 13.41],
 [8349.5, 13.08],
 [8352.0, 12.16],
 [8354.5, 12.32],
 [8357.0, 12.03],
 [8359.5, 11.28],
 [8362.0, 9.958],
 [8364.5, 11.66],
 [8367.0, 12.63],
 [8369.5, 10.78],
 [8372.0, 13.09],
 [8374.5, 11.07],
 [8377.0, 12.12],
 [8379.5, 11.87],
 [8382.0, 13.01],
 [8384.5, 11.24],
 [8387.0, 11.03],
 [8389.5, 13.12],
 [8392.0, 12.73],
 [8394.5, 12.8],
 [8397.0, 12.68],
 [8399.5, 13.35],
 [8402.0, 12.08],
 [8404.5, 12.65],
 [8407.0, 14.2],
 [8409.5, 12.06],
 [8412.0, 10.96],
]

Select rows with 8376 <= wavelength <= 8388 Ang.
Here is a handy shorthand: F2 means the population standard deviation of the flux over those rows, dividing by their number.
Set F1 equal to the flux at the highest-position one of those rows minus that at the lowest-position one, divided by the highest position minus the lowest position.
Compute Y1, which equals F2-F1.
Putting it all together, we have 0.81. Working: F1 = -0.11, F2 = 0.70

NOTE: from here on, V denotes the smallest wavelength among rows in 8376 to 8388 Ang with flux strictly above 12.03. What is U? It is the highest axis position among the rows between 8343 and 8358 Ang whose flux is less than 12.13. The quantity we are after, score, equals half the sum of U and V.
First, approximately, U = 8357.0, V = 8377.0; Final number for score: 8367.0 Ang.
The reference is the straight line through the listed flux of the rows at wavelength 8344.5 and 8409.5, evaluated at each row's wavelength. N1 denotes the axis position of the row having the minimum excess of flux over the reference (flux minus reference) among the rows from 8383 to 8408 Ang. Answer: 8387.0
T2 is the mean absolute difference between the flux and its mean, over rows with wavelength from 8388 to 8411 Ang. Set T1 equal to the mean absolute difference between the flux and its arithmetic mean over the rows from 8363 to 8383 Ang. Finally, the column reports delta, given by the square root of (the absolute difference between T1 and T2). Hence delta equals 0.46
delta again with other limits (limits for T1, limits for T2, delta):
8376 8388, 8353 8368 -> 0.33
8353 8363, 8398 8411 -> 0.23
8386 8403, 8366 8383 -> 0.40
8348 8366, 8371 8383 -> 0.22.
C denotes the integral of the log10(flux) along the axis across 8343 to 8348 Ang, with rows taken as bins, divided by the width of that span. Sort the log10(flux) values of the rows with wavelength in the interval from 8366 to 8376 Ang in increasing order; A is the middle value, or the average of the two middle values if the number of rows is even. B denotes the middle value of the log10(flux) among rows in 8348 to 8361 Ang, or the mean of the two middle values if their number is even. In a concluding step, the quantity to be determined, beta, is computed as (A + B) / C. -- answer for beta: 1.95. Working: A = 1.07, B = 1.08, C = 1.107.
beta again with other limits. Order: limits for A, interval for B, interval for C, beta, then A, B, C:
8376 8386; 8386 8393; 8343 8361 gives 2.00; 1.08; 1.10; 1.091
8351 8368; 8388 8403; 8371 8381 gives 2.02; 1.08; 1.11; 1.080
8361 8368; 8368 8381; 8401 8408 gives 1.93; 1.07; 1.07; 1.112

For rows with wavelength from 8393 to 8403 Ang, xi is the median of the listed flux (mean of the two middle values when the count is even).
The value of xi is 12.7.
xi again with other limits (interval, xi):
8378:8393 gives 12.3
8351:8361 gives 12.1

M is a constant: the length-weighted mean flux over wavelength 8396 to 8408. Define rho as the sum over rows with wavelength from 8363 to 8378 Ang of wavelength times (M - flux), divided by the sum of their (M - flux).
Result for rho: 8370.8 Ang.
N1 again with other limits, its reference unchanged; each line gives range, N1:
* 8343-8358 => 8357.0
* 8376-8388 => 8387.0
